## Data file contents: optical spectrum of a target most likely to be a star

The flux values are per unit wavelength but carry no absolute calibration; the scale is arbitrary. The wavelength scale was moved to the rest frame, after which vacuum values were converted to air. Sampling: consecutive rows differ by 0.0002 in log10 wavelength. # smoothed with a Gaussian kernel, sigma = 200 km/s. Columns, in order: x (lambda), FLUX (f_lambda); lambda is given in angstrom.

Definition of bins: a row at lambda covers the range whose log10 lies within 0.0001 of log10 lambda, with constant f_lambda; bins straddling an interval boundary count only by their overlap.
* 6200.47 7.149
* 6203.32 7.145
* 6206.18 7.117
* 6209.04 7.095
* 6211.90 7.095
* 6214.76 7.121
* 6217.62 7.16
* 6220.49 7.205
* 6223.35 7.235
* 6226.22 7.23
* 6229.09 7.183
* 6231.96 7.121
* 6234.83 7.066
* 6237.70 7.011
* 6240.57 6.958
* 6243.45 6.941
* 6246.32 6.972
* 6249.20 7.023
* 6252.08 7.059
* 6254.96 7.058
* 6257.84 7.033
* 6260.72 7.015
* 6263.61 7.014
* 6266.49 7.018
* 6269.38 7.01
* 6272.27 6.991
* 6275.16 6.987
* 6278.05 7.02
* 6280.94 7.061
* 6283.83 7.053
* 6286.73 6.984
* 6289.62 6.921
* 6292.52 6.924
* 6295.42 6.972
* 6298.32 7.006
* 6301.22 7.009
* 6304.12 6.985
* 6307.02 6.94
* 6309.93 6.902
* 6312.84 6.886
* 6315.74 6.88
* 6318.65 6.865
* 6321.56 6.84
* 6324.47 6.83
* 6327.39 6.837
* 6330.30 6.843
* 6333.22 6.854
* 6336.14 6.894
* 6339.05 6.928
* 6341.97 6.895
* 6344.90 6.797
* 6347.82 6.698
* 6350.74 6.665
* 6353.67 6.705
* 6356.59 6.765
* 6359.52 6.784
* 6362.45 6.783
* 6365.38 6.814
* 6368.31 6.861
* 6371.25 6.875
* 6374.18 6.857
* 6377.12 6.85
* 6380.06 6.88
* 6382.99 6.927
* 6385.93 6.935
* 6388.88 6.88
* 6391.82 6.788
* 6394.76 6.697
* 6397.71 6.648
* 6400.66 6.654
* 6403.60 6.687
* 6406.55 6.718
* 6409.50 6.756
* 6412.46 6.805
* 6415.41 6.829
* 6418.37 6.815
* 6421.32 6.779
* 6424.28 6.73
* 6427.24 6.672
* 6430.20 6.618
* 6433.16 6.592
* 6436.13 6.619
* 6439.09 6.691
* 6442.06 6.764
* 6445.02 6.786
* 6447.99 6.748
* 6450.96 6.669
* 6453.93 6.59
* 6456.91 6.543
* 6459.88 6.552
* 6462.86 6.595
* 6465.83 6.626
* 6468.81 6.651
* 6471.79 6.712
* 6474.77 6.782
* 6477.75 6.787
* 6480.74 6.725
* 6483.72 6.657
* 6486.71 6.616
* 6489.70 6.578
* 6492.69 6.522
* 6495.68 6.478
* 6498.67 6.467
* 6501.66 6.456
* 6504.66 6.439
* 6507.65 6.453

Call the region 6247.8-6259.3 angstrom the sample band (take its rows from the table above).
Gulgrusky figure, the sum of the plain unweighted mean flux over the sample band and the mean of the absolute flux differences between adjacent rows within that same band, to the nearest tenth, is 7.1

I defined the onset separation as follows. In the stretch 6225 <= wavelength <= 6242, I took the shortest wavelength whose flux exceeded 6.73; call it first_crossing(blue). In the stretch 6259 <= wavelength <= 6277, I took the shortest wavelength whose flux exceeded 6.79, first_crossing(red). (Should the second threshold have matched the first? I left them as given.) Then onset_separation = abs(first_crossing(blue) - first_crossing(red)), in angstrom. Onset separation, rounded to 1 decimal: 34.5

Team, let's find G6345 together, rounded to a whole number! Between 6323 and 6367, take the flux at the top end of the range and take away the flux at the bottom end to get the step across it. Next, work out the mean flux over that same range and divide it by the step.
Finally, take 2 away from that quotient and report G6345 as -427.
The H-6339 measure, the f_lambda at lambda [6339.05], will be 6.928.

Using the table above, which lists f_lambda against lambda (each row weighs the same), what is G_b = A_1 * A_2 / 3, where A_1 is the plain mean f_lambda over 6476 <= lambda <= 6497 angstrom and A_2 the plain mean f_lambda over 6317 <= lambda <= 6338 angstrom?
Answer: 15.1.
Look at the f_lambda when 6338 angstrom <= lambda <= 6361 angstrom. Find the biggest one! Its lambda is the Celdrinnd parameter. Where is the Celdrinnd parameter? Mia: 6339.05 angstrom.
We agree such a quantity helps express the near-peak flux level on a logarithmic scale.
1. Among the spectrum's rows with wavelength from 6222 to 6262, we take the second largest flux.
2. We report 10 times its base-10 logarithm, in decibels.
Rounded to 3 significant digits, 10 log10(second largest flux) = 8.59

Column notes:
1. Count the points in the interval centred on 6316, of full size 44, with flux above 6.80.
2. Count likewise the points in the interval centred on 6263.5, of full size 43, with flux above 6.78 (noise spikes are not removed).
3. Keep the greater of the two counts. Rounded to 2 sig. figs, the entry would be 15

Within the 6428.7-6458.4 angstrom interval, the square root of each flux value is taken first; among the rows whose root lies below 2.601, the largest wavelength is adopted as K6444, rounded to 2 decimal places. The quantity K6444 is 6456.91 angstrom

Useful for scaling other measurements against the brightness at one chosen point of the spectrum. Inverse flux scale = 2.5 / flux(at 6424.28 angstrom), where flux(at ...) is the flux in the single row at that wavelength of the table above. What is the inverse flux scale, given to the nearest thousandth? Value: 0.371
